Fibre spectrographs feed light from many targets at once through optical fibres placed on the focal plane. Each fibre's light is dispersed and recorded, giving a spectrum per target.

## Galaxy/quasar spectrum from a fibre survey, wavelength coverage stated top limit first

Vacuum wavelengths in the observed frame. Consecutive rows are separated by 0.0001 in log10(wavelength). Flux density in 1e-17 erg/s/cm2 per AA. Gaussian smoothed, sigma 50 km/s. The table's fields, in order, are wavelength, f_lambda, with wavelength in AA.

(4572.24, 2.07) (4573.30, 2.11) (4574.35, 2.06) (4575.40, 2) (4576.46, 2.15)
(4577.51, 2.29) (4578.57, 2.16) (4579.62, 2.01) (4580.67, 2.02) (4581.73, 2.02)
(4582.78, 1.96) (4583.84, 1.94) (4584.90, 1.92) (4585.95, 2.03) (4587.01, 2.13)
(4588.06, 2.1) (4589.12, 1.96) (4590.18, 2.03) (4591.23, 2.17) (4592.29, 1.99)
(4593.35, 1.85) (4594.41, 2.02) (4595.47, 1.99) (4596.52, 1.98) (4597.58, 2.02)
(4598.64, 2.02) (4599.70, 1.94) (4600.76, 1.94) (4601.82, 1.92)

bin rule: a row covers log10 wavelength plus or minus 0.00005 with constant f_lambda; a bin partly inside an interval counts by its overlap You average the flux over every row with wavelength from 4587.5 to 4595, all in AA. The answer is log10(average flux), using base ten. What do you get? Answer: 0.305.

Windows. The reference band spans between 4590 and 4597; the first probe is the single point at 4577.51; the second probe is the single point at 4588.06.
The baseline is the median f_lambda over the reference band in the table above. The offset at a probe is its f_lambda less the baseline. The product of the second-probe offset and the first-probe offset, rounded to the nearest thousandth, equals 0.033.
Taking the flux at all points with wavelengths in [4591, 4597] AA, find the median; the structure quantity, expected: 1.99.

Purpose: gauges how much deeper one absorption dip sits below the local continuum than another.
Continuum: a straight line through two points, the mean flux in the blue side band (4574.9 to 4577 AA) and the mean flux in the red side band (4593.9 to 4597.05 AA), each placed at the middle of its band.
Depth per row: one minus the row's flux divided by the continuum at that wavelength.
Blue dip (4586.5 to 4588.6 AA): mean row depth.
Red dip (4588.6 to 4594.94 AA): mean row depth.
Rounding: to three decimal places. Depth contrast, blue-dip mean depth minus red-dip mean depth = -0.047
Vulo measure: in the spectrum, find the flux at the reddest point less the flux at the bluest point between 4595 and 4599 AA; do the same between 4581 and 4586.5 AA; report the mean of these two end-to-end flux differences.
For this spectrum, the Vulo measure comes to 0.02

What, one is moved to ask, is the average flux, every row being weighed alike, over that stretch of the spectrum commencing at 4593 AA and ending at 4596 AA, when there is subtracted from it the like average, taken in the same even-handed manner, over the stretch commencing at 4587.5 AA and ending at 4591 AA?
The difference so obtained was -0.08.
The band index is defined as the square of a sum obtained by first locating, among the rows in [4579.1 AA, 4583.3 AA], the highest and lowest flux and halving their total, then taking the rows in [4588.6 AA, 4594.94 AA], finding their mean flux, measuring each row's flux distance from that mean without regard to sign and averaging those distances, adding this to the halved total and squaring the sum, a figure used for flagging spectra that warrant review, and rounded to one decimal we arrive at 4.2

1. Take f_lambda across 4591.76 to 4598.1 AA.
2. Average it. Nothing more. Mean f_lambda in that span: 1.97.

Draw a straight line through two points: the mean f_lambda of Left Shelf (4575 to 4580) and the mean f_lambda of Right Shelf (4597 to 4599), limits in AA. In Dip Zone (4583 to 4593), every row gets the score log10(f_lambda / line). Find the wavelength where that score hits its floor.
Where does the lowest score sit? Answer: 4584.90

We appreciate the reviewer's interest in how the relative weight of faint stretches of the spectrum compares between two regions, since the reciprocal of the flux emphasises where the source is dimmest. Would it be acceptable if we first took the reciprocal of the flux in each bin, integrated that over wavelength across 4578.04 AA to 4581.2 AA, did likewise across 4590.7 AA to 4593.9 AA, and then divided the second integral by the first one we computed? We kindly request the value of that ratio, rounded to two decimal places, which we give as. 1.04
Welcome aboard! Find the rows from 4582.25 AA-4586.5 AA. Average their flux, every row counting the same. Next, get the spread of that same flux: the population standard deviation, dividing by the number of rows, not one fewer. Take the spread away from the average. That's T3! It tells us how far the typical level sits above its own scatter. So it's 1.92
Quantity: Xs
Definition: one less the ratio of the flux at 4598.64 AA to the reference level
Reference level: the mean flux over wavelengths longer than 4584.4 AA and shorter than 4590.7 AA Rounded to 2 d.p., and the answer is 0.00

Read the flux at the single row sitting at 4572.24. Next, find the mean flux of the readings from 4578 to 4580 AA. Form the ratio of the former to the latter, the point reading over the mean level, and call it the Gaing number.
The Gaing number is 0.99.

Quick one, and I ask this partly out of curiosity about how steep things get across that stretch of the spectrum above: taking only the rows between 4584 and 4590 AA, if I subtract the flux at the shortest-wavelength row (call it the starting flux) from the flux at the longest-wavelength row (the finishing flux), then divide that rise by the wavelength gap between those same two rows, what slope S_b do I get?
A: 0.01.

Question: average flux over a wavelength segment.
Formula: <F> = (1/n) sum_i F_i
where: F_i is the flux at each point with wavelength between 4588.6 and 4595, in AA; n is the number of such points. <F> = 2.00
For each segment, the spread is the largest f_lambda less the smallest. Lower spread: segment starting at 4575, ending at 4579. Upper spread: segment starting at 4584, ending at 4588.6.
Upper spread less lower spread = -0.08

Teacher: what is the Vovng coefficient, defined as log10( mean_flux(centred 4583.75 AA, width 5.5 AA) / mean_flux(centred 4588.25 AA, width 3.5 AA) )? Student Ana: -0.019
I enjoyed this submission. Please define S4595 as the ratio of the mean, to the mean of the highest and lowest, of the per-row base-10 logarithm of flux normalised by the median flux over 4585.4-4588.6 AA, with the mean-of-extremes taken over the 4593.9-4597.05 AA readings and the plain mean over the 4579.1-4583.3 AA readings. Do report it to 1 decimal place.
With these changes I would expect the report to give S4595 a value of 1.0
